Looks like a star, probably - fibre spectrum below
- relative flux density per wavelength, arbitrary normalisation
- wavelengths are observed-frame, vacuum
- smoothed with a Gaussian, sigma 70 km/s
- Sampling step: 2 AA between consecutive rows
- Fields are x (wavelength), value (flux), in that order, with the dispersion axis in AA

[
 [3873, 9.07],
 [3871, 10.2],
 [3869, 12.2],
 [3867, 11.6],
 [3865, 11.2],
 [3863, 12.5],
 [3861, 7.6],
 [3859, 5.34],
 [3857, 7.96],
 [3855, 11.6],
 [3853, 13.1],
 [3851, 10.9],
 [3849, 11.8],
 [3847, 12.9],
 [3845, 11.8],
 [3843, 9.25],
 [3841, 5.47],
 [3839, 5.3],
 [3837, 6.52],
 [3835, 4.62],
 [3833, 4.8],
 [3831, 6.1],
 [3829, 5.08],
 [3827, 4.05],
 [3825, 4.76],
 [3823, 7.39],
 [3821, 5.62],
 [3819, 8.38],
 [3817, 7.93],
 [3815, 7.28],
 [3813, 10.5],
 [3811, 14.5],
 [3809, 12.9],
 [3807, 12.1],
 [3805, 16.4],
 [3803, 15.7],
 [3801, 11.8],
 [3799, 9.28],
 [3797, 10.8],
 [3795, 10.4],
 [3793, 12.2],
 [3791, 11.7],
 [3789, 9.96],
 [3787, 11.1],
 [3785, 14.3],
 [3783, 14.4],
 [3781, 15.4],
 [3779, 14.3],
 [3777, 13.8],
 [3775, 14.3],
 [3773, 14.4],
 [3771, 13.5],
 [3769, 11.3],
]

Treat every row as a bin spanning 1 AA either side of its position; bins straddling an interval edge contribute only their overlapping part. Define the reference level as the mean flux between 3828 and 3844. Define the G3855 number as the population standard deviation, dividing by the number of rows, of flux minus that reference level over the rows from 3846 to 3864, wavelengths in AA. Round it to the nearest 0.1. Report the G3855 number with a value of 2.6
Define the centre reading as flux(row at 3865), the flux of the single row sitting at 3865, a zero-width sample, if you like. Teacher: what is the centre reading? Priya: 11.2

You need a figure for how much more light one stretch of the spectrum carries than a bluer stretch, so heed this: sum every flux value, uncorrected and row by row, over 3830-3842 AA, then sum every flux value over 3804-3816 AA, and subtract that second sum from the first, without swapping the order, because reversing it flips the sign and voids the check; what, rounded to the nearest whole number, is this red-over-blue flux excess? -41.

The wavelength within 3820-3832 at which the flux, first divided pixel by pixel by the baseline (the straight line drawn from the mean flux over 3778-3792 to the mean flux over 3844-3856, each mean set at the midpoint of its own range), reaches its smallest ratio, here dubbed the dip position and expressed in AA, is 3827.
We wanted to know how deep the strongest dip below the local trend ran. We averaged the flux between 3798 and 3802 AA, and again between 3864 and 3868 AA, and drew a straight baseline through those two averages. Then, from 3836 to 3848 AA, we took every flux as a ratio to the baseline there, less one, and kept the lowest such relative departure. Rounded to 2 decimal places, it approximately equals -0.52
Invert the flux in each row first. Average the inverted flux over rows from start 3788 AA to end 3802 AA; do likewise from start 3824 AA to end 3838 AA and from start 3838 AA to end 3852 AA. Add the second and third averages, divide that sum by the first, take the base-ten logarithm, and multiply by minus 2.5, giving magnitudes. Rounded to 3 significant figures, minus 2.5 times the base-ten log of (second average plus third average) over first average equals -1.33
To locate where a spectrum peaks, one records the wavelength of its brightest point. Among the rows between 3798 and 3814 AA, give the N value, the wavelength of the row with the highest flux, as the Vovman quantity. 3805 AA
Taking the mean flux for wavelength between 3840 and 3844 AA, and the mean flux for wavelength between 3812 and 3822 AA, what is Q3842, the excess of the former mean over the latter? -1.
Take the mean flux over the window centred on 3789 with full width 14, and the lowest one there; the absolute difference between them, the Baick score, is 2.0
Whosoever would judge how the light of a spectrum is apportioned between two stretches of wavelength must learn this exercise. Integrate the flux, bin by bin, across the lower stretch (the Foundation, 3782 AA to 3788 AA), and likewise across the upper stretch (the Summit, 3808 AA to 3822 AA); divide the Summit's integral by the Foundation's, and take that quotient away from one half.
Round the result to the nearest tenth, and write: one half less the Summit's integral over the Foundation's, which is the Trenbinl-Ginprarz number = -1.2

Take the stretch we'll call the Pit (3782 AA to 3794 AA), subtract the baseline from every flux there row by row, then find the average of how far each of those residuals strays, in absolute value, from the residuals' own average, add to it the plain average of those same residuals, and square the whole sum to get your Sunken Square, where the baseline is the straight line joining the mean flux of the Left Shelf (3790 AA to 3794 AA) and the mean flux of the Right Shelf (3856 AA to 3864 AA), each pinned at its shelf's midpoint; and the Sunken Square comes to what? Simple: 2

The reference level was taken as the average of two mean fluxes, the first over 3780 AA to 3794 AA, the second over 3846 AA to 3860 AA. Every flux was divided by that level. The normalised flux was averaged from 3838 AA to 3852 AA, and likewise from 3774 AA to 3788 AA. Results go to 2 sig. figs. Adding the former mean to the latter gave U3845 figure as 2.0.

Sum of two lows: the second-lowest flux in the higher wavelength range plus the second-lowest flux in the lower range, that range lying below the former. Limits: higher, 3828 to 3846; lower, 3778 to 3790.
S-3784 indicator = 15.9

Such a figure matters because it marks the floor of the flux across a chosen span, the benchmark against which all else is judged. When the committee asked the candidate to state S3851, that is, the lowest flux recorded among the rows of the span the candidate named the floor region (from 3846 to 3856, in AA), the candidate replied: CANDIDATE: 10.9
